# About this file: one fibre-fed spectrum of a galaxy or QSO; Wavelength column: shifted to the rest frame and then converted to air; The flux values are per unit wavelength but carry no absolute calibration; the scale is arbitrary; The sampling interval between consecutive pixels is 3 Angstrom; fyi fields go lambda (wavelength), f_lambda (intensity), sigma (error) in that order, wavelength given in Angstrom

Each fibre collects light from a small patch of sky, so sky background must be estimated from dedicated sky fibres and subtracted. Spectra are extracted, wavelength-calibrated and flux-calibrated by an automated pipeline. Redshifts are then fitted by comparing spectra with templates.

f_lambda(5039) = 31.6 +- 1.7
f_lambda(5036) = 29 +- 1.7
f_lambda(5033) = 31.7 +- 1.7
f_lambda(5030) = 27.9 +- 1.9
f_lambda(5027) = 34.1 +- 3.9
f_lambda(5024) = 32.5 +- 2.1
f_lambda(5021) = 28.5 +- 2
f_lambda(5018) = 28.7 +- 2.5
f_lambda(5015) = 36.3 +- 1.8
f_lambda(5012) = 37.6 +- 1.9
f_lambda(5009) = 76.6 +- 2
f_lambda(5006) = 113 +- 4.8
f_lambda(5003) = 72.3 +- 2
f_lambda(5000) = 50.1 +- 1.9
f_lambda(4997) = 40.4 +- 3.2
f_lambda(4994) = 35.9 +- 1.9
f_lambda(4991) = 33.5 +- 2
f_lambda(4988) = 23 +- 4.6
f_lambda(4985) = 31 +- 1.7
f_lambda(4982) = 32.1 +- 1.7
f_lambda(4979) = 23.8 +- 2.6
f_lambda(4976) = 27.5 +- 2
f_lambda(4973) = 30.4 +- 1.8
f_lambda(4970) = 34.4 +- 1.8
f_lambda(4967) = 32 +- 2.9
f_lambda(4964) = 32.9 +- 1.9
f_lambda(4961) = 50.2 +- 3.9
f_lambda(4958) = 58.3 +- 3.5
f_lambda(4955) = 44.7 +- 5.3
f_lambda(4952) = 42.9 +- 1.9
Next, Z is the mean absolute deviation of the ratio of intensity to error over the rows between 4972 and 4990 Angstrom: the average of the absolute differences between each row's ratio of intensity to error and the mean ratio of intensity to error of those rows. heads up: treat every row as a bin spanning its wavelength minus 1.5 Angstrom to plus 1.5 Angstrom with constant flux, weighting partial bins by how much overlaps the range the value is 4.4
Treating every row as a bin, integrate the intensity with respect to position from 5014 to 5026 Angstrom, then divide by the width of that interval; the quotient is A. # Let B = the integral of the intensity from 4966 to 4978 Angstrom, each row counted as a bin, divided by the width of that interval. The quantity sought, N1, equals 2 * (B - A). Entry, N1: -1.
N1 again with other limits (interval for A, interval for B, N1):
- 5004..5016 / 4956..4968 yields -47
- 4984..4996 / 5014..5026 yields 0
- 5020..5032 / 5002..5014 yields 85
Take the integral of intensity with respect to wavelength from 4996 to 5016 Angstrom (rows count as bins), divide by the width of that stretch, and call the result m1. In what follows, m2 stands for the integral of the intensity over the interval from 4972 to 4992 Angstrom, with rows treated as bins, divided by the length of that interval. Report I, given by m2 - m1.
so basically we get -33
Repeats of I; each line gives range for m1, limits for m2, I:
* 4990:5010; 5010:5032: -27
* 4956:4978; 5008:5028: 1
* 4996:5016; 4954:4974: -21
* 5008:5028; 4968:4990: -9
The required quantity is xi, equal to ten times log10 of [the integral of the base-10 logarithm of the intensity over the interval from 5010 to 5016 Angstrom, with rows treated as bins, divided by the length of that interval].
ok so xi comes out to 2.0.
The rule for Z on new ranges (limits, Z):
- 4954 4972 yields 3.5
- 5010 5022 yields 3.6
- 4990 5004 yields 7.3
